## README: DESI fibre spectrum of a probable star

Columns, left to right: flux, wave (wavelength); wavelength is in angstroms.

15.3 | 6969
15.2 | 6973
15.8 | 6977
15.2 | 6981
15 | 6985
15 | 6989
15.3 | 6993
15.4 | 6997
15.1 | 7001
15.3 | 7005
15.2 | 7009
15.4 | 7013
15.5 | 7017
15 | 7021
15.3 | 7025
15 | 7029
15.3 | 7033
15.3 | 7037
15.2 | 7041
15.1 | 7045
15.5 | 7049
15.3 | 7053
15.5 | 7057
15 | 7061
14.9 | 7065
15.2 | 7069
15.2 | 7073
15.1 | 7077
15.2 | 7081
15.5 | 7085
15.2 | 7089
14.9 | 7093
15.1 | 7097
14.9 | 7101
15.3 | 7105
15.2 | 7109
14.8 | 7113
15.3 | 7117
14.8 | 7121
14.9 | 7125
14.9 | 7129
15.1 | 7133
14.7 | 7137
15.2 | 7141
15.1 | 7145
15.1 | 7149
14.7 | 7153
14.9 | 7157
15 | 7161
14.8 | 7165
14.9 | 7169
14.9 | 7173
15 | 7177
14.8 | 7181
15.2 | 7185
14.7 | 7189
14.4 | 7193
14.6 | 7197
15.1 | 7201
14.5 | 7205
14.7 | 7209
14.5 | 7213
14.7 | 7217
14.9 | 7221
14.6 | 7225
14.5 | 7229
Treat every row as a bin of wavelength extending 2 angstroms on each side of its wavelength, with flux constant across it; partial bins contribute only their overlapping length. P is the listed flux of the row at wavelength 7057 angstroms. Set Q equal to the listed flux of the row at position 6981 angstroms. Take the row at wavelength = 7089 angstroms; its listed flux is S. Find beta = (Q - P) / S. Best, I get -0.02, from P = 15.5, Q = 15.2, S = 15.2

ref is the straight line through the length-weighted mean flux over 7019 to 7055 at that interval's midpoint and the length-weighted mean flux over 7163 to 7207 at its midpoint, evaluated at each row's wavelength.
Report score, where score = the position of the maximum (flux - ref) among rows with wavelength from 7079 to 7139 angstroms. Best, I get 7085 angstroms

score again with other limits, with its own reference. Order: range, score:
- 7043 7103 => 7085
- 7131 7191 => 7185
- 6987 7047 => 7017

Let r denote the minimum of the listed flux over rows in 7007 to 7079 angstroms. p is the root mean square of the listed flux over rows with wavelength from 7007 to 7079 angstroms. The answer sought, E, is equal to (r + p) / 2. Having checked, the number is 15.1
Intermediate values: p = 15.22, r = 14.9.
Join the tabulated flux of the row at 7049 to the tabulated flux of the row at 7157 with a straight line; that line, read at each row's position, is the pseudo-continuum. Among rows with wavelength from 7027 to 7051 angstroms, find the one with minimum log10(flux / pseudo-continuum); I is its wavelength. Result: 7029 angstroms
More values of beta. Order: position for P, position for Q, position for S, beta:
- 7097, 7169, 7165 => -0.01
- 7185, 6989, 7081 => -0.01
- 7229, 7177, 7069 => 0.03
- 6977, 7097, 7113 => -0.05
